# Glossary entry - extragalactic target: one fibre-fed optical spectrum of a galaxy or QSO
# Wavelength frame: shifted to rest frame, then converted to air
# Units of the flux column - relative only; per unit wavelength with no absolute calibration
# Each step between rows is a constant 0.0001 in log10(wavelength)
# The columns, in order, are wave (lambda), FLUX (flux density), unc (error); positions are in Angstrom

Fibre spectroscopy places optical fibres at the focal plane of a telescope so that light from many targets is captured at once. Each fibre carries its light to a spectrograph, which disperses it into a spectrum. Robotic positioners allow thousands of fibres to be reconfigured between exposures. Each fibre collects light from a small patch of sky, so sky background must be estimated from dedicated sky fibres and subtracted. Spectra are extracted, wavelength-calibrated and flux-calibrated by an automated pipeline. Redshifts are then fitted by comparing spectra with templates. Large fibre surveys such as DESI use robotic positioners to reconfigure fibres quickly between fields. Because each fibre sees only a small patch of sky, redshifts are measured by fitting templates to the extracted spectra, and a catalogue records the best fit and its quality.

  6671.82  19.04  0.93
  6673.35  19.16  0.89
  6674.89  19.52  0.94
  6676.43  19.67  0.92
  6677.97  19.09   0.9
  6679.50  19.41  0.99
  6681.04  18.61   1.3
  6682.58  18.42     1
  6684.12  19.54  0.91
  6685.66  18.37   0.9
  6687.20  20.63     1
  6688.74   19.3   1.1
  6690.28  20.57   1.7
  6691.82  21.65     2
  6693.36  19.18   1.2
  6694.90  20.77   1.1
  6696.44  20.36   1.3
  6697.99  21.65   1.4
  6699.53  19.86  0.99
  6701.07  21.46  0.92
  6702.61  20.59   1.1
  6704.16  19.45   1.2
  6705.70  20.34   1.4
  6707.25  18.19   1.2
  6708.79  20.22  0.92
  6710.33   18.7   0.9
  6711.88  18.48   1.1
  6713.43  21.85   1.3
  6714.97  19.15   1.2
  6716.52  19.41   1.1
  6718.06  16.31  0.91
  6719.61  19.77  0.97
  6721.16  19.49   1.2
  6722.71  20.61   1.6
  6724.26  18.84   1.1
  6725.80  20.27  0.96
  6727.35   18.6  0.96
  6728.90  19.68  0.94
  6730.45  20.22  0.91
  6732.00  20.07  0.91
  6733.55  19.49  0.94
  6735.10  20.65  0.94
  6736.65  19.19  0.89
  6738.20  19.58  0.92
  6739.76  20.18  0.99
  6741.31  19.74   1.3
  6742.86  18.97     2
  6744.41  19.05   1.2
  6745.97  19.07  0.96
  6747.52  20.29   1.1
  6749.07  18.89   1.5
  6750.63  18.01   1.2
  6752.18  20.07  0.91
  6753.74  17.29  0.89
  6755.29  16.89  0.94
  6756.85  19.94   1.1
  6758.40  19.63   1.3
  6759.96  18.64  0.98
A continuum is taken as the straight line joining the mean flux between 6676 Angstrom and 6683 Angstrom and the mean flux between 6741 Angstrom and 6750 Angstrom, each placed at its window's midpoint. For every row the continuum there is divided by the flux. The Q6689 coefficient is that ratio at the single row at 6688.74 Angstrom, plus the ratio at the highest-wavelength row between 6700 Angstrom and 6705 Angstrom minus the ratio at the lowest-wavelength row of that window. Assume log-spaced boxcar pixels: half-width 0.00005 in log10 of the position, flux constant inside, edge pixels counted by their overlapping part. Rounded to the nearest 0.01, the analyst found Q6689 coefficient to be 1.08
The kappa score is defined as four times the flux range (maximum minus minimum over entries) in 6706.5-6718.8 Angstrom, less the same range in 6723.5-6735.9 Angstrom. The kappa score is 20.1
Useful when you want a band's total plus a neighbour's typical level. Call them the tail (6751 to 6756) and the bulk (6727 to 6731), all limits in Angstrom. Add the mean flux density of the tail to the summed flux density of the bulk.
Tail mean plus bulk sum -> 76.6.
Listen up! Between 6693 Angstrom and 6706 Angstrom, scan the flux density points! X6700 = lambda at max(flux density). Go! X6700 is 6697.99 Angstrom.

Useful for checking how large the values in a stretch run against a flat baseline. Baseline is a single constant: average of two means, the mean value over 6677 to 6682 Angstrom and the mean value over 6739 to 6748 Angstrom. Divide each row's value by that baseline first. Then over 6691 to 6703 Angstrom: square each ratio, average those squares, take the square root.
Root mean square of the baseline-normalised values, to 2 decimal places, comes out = 1.07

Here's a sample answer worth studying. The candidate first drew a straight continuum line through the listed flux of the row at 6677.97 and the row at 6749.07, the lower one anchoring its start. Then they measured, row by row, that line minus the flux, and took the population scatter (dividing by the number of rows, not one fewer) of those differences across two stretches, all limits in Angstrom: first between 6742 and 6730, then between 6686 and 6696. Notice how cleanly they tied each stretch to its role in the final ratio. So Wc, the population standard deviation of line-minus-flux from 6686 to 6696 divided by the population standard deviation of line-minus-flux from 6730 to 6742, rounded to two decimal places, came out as 1.96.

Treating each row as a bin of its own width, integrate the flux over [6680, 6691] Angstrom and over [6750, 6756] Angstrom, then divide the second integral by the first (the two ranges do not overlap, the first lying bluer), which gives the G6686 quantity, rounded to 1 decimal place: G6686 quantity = 0.5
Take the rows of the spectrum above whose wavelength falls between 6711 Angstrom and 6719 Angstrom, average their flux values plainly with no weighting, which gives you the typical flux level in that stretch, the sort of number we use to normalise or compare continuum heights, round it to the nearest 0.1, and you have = 19.0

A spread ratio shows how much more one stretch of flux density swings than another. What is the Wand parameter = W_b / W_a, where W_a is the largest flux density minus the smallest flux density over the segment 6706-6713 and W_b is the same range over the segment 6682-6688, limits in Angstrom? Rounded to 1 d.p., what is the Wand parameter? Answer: 1.1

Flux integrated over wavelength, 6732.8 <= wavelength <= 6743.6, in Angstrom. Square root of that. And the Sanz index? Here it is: 14.6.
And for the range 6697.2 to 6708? 14.8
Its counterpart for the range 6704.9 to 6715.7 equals 14.5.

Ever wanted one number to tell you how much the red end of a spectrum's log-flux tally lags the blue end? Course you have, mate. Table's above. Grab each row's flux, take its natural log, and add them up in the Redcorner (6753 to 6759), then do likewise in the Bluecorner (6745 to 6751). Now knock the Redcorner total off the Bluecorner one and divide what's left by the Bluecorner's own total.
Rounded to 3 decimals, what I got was 0.012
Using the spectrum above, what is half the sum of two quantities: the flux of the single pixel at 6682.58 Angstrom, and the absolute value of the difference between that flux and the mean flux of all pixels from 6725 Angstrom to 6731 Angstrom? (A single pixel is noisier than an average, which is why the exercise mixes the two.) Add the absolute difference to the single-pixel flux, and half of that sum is 9.8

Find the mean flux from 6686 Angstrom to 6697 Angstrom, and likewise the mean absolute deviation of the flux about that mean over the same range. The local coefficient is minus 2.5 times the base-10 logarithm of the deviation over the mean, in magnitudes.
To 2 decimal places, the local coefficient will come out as 3.76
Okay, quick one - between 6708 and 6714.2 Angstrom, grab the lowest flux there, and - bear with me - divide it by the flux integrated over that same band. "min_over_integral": 0.15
